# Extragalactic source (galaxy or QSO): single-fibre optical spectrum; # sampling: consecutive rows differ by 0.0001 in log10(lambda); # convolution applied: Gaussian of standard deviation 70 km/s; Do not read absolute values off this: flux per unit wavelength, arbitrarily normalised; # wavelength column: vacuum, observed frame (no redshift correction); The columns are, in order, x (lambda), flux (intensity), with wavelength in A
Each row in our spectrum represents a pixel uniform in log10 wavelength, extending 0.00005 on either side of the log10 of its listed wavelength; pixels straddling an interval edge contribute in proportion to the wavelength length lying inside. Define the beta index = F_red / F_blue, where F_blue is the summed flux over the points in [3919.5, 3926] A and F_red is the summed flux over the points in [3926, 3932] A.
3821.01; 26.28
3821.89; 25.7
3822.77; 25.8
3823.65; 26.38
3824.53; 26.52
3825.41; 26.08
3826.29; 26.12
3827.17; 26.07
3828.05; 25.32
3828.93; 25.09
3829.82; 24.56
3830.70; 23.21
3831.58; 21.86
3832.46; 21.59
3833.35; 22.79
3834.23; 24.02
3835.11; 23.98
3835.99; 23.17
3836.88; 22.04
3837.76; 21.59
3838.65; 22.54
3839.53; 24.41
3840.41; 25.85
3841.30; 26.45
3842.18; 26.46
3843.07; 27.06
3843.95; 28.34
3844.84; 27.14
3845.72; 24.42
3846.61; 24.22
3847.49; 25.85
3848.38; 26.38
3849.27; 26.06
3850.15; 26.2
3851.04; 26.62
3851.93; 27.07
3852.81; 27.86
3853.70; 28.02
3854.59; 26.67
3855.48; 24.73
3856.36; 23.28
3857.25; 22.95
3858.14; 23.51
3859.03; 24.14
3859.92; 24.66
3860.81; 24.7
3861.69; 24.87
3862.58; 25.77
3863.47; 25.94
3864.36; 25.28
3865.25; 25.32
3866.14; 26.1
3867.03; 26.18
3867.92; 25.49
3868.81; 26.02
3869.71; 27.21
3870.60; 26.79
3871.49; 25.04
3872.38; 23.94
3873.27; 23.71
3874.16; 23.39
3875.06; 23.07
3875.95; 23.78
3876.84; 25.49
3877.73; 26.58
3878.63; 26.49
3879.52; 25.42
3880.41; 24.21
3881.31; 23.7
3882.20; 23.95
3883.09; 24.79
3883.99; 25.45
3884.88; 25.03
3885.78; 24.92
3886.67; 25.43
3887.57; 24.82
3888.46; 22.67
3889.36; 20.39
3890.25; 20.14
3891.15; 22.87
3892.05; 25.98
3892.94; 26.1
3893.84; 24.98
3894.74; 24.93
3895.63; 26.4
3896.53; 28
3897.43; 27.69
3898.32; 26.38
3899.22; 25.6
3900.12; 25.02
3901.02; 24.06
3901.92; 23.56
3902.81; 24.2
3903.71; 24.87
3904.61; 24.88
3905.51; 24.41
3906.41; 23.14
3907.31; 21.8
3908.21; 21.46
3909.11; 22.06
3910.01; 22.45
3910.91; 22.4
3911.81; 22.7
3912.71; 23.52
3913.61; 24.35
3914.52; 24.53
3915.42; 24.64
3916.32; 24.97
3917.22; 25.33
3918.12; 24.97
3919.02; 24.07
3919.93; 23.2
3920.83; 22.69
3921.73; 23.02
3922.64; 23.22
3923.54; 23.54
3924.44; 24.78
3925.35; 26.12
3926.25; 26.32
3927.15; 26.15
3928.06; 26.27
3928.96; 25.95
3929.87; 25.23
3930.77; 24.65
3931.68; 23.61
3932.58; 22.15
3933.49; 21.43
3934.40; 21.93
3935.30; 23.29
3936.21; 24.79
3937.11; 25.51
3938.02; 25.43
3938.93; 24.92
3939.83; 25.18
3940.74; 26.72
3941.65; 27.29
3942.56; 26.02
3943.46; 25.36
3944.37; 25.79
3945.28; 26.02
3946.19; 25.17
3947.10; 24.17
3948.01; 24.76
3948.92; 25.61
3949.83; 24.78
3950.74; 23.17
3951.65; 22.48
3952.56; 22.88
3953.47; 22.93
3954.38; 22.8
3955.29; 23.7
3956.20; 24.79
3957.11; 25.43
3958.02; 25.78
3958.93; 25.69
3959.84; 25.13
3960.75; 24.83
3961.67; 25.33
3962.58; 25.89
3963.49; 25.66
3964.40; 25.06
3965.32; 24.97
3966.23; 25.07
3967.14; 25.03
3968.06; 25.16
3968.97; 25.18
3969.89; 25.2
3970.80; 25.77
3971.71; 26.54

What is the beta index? 1.07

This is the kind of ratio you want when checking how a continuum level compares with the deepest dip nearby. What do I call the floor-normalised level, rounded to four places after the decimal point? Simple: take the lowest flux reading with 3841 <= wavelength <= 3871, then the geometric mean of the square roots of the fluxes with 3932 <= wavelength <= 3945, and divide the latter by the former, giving 0.2163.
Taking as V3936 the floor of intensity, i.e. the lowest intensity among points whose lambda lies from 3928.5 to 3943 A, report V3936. 21.43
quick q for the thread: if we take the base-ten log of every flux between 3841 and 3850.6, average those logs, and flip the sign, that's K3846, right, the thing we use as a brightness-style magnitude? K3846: -1.42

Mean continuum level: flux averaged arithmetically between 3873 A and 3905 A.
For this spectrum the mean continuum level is 24.7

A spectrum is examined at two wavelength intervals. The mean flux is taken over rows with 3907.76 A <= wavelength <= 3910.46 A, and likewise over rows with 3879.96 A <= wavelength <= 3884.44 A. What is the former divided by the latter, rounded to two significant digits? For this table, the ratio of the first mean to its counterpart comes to 0.90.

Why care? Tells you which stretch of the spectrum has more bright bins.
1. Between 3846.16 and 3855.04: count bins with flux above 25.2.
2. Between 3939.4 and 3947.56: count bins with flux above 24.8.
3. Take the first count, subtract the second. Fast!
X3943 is 1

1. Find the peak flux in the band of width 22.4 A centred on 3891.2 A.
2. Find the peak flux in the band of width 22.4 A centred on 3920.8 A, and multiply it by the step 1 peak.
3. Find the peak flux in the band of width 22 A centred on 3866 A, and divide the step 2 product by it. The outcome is 27.1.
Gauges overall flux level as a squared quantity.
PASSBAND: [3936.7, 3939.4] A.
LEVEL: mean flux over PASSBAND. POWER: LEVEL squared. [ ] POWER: 639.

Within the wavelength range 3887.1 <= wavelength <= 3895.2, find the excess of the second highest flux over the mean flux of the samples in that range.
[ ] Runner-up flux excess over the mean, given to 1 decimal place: 2.3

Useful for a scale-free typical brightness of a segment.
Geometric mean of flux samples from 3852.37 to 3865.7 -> 25.1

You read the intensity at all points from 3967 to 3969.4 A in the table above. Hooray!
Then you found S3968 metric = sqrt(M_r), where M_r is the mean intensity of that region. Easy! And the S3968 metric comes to 5.01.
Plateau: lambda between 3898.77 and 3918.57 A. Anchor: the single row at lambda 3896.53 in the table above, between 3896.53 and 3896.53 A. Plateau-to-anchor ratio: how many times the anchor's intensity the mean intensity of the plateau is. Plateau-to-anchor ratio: 0.85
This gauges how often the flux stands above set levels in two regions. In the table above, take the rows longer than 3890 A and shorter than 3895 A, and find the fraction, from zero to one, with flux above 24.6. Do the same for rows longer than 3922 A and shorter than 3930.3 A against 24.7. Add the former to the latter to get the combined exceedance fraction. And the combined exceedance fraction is 1.44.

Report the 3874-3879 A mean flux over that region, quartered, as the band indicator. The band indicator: 6.20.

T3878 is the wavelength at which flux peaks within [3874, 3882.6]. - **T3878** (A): 3877.73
